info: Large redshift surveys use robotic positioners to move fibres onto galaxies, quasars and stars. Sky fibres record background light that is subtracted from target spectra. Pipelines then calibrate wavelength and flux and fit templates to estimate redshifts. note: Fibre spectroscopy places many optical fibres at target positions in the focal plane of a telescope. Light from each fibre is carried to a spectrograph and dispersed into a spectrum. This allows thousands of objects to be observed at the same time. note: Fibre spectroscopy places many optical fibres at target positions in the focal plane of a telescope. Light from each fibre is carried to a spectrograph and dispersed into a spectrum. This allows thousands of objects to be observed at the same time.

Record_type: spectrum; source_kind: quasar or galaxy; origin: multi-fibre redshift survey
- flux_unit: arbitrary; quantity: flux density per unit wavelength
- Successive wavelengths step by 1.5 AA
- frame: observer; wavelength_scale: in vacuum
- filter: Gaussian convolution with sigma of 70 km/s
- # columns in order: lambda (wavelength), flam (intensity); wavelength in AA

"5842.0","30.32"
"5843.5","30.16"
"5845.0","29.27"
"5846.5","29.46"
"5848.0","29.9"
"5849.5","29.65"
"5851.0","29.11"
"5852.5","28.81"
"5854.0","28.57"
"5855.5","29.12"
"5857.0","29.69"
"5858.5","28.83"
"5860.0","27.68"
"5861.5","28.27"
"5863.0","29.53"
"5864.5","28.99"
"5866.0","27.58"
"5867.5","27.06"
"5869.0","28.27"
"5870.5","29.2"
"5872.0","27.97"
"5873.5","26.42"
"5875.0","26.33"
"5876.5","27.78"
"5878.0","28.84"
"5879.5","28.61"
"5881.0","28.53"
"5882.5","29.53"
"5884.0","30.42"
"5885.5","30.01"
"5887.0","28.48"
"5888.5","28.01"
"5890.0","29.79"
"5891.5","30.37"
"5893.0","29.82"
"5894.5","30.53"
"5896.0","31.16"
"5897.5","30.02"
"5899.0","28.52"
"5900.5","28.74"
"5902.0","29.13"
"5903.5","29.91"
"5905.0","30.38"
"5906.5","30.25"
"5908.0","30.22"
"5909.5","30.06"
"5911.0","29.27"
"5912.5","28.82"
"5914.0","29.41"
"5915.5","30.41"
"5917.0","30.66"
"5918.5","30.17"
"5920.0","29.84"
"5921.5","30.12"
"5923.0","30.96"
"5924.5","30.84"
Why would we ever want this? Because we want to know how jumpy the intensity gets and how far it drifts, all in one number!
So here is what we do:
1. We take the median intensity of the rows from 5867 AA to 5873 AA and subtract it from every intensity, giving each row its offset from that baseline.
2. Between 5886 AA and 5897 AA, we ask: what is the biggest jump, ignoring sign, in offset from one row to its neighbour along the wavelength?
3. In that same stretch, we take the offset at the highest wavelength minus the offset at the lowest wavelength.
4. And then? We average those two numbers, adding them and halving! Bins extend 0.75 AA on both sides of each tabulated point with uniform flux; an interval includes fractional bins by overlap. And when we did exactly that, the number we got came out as 2.2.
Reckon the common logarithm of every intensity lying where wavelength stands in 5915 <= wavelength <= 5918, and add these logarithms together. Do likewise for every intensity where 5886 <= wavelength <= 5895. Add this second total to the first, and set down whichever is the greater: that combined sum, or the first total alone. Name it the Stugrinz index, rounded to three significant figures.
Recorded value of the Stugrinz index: 11.8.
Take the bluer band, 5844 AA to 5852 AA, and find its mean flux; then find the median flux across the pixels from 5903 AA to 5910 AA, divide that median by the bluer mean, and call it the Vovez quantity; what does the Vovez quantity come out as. 1.03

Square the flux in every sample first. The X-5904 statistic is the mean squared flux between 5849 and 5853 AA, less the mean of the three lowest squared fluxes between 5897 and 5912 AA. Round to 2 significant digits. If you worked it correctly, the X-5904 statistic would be 23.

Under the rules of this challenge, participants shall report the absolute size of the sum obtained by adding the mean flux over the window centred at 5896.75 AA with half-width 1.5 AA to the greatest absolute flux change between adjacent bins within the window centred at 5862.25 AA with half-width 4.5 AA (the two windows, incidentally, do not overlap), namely 32.0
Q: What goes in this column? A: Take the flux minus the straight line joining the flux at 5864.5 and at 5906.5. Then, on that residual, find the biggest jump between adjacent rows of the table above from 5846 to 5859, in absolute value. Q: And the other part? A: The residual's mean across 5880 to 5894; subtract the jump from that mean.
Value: -1.13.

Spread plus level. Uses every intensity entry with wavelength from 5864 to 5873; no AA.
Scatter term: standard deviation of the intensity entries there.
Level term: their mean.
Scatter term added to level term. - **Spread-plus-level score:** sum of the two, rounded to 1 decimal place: 28.9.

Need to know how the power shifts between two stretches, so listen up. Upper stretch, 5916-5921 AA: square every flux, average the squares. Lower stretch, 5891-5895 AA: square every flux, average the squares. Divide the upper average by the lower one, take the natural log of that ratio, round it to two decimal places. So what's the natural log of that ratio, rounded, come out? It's 0.00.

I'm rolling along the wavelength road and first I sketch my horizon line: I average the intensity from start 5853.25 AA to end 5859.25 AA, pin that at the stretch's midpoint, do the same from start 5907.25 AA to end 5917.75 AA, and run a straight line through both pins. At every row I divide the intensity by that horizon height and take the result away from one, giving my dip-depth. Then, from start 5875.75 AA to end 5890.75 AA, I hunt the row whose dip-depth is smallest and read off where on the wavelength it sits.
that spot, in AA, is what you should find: 5884.0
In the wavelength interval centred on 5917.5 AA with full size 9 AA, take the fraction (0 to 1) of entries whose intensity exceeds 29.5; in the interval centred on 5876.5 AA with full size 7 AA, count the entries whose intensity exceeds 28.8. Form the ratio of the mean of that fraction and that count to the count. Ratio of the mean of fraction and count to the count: 0.92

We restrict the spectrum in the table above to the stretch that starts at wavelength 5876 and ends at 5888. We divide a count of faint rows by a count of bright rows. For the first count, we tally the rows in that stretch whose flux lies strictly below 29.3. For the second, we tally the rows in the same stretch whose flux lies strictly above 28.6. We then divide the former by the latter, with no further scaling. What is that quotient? 1.0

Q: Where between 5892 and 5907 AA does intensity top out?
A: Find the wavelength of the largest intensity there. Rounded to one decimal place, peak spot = 5896.0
